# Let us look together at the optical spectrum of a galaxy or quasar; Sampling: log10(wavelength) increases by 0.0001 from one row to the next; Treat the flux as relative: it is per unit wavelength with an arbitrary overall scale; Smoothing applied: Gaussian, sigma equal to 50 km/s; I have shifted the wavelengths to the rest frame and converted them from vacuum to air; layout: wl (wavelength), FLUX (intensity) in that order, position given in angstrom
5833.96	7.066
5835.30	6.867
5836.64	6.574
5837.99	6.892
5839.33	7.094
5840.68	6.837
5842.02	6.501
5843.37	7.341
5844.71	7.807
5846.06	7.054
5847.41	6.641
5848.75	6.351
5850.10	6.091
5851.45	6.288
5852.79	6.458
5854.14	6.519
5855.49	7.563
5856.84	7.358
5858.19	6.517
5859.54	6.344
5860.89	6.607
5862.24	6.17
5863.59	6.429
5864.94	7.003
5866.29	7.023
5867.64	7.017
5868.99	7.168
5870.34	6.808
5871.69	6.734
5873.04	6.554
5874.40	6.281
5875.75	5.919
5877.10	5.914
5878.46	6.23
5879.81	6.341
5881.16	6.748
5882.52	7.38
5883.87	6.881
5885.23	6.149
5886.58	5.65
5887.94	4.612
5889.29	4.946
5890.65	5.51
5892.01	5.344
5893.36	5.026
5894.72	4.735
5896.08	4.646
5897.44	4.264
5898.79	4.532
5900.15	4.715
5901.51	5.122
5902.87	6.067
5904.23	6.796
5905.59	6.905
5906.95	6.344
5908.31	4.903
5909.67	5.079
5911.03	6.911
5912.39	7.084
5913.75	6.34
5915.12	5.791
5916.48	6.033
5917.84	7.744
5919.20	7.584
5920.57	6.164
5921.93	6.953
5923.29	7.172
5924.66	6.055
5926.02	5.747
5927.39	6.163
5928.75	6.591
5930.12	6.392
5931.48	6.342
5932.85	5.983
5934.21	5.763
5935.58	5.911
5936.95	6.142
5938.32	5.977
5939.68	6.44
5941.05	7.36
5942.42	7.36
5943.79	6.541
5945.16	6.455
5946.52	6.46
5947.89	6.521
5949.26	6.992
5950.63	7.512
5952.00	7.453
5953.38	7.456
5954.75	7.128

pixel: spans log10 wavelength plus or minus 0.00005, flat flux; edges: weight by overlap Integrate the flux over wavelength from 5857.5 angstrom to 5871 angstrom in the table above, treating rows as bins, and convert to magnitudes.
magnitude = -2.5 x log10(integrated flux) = -4.89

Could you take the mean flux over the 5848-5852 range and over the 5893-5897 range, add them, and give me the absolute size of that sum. 11.0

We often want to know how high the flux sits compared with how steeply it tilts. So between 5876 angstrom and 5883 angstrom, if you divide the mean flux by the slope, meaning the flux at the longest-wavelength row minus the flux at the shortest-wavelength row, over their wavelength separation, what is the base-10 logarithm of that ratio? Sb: 1.38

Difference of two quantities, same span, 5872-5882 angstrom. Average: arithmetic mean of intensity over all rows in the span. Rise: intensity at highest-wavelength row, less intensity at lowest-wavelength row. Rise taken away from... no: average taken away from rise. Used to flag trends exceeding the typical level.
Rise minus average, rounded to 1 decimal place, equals -6.1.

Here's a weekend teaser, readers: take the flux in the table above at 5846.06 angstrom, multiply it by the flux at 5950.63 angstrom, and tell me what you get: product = 53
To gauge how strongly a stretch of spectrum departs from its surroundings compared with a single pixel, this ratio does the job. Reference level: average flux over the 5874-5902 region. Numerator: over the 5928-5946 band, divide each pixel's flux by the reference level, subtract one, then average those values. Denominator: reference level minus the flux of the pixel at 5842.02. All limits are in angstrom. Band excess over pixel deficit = -0.161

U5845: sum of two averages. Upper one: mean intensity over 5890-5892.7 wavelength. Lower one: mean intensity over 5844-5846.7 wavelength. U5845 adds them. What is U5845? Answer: 12.9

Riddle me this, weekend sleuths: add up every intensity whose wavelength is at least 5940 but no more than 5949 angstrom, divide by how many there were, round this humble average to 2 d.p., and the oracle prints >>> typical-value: 6.78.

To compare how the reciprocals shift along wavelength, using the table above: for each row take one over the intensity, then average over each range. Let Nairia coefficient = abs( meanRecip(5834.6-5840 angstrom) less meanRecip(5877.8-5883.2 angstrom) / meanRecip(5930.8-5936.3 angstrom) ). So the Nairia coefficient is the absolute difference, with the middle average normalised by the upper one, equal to 0.76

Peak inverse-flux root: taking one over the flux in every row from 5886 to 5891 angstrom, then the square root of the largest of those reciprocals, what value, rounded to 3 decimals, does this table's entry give 0.466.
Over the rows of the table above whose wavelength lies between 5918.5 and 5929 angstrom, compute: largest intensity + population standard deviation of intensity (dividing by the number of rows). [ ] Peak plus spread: 8.2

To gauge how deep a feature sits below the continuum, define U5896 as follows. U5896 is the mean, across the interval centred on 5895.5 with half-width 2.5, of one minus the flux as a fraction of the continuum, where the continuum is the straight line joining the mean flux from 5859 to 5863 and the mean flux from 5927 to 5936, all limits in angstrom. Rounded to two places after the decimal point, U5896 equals 0.26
